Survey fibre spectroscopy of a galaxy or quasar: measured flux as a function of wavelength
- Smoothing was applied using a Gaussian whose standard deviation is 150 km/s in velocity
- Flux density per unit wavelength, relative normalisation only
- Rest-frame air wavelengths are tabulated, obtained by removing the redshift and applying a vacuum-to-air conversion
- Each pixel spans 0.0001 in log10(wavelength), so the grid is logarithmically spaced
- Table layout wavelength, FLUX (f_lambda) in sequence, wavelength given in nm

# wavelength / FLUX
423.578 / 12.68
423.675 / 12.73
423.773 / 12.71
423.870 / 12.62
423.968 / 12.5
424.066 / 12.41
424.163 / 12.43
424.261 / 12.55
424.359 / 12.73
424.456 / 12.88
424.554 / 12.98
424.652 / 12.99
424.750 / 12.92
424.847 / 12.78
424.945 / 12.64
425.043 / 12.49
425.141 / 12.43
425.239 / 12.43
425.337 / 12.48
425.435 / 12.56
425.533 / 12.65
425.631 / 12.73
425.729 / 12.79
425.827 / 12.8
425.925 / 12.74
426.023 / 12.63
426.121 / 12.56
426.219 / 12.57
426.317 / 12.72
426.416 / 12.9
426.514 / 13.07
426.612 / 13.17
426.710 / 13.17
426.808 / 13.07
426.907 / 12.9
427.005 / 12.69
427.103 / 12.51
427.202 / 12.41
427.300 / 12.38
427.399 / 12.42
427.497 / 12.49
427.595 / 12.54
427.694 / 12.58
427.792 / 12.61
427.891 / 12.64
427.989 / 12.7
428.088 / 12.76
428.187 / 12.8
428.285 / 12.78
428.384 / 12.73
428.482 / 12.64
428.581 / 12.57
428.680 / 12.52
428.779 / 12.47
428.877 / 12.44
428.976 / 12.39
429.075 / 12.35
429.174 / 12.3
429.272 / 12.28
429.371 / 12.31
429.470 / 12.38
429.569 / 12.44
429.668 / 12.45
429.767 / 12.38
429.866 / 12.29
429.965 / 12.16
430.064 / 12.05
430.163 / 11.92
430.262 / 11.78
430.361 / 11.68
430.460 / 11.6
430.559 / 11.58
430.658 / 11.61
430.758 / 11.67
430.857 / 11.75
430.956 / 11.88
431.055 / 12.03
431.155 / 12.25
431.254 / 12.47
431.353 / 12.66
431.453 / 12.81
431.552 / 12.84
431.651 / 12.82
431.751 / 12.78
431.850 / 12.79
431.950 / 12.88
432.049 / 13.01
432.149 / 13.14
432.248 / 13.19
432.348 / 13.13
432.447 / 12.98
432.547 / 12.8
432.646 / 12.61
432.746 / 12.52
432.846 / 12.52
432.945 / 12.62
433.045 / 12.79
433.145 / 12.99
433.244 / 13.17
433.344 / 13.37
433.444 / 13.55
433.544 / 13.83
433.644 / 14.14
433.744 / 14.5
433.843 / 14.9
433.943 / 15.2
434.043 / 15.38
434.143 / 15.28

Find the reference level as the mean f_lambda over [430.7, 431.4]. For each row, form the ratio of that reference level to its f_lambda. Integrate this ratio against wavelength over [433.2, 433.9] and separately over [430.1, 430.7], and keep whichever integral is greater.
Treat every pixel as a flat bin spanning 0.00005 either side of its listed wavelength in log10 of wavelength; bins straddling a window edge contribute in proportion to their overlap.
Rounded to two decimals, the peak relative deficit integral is 0.62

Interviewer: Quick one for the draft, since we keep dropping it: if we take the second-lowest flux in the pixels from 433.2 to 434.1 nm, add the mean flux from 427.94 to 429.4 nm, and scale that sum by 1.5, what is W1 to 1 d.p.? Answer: 38.9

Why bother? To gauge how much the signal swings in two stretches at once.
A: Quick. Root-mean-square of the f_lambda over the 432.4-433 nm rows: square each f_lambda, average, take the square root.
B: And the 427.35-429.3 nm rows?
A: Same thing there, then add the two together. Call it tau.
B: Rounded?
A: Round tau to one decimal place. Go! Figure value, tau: 25.2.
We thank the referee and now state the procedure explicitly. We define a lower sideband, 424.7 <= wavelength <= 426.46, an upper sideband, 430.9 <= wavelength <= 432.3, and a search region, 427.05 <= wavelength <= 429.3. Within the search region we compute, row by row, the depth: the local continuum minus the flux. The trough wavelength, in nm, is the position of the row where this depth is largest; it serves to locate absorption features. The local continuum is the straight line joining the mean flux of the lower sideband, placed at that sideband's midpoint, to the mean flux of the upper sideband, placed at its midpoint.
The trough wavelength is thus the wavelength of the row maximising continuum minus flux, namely 429.272 nm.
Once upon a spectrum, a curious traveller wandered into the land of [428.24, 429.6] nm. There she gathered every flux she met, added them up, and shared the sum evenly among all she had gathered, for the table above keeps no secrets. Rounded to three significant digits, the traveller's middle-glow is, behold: 12.5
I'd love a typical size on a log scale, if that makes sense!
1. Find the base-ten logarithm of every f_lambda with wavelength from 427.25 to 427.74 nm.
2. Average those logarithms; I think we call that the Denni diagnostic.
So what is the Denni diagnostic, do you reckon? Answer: 1.10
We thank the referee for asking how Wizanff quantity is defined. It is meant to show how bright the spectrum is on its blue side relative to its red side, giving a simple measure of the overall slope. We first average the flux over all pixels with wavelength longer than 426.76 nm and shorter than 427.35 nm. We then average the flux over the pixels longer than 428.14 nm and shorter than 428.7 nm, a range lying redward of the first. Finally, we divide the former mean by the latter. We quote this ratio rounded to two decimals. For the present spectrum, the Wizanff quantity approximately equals 1.00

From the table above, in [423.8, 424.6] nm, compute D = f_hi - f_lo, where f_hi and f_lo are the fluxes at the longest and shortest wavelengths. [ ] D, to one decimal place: 0.4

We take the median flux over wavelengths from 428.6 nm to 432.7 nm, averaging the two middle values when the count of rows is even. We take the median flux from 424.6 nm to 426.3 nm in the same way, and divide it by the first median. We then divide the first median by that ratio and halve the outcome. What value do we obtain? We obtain 6.1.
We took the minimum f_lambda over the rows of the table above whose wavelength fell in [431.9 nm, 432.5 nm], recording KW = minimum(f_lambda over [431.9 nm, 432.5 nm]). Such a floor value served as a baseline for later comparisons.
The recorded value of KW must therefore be 12.88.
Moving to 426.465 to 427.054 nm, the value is 12.69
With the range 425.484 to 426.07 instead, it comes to 12.63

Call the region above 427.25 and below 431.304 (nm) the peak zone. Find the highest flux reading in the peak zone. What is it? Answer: 12.8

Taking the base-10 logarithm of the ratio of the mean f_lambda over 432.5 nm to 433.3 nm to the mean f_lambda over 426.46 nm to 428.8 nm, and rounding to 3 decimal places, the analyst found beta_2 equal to 0.002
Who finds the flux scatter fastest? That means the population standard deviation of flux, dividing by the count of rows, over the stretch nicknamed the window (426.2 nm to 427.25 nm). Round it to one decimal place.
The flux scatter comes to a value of 0.3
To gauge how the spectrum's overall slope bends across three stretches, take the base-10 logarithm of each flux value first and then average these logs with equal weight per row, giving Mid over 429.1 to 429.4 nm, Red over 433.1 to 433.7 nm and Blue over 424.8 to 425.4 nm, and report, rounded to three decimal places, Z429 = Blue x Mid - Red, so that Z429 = 0.067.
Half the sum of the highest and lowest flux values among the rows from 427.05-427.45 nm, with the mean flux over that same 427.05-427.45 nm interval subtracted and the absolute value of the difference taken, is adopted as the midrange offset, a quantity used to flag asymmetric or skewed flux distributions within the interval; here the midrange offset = 0.015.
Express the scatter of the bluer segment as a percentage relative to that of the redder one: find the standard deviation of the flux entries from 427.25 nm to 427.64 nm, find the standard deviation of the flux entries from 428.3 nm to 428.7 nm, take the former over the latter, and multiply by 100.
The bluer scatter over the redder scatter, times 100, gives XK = 78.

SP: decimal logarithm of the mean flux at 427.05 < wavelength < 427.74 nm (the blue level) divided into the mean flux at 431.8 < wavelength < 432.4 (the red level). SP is 0.019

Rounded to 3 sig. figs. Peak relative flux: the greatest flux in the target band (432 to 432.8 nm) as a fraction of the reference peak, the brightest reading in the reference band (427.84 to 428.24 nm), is 1.03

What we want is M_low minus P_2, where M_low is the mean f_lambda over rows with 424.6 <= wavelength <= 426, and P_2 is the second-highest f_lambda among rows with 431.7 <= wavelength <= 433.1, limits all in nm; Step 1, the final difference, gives -0.5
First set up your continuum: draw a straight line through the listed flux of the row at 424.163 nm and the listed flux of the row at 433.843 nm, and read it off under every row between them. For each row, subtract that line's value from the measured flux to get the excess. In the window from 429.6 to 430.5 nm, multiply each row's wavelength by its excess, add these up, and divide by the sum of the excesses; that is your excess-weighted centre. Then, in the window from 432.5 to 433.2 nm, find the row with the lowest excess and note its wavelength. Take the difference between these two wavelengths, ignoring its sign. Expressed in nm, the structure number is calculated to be 2.73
